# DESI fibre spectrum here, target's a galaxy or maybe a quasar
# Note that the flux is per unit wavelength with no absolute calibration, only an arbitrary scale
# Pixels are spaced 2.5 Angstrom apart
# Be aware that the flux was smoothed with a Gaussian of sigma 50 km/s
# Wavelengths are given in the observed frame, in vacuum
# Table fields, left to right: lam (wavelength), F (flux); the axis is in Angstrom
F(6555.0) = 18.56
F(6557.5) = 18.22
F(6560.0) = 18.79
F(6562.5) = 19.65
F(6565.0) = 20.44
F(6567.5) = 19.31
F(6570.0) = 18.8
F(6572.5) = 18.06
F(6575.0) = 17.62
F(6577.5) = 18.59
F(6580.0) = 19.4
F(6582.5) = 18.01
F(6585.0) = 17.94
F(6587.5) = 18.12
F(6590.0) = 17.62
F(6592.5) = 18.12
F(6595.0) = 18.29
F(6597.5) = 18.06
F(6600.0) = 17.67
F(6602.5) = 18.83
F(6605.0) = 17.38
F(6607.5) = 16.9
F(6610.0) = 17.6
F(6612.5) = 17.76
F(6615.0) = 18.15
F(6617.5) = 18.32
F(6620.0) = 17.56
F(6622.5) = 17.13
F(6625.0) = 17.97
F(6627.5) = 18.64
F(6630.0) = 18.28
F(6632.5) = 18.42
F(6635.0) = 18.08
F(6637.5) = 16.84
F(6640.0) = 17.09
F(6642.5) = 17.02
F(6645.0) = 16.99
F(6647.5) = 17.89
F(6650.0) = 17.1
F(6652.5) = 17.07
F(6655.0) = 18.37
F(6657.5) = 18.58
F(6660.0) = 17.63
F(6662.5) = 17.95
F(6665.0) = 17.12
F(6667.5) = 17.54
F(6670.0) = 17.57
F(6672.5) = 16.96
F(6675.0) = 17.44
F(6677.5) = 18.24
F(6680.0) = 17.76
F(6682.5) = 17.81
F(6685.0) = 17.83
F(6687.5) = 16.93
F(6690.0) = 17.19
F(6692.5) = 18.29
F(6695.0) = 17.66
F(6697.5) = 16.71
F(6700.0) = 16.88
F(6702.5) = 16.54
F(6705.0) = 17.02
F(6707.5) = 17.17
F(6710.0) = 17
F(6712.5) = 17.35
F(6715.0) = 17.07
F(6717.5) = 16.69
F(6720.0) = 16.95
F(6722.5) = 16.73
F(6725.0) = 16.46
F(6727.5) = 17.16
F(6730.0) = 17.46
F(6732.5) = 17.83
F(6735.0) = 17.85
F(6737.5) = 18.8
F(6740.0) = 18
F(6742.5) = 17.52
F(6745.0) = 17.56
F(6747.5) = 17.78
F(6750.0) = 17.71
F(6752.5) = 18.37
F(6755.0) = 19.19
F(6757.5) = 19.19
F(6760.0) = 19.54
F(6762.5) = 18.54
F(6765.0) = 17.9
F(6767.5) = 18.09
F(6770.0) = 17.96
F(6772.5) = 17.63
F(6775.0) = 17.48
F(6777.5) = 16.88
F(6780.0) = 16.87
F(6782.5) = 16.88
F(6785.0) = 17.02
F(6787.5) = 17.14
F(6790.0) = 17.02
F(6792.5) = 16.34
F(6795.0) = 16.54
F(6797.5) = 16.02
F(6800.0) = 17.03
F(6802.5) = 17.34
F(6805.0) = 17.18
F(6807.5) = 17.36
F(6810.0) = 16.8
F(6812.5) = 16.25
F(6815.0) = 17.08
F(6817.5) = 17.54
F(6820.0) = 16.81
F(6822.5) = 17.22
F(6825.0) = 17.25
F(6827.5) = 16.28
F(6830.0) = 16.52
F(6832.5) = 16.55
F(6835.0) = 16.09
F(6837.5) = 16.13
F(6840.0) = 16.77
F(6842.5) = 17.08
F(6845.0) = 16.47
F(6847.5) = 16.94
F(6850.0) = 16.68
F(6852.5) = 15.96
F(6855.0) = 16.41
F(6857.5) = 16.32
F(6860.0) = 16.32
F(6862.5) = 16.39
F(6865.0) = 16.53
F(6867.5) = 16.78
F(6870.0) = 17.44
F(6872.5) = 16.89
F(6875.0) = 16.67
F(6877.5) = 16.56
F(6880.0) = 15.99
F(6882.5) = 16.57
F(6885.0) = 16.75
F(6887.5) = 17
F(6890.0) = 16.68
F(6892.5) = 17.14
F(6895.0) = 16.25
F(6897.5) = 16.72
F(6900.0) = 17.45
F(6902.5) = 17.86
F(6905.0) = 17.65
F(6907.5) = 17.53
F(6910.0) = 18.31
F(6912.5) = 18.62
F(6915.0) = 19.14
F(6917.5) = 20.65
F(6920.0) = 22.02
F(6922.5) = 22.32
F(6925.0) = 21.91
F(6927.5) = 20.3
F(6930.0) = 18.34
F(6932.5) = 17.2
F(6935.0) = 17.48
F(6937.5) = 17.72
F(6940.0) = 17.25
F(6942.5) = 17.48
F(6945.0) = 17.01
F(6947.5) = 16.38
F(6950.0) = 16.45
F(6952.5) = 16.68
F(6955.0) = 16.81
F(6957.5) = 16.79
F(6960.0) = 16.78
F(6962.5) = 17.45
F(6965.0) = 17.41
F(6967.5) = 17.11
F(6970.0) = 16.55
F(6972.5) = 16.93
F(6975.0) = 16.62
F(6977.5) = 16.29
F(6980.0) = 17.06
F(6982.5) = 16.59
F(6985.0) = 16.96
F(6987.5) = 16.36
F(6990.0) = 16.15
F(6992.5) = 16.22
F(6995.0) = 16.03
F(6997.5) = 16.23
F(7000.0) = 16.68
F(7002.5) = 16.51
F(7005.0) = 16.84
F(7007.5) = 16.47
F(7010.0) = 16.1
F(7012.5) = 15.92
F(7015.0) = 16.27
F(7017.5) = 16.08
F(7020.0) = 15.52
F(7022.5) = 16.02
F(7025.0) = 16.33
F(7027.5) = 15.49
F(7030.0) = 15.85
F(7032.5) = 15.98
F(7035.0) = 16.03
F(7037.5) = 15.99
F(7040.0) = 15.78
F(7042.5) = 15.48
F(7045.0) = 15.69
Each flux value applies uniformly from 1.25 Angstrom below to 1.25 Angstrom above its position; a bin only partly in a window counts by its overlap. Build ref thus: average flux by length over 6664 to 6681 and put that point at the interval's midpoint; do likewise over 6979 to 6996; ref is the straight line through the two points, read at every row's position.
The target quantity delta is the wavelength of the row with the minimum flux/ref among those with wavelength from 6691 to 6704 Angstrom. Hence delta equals 6702.5 Angstrom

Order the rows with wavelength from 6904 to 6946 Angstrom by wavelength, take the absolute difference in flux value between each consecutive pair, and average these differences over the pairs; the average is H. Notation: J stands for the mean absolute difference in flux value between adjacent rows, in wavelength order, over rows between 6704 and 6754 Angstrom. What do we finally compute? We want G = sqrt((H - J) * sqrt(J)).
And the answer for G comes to 0.48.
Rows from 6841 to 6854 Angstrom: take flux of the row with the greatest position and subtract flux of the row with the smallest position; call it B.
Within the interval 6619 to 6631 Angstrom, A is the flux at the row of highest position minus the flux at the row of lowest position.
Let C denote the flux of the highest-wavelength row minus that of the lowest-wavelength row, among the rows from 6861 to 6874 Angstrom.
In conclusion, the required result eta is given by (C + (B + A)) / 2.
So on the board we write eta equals 0.05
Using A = 0.7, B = -1.12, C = 0.50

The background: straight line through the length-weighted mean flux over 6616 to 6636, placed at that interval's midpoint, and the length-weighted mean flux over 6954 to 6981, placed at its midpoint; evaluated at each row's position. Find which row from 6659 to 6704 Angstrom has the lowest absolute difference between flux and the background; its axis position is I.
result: 6685.0 Angstrom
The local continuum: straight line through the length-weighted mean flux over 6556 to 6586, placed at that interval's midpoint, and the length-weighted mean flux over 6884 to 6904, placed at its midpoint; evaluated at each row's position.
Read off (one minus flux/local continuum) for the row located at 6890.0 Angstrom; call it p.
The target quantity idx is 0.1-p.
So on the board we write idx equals 0.080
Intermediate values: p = 0.020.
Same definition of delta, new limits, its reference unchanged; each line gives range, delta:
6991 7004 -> 6995.0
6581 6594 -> 6590.0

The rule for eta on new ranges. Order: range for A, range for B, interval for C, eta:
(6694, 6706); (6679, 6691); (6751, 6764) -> -0.52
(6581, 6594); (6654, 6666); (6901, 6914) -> -0.19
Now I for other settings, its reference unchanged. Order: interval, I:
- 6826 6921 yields 6892.5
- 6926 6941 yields 6932.5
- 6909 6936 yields 6932.5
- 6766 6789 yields 6775.0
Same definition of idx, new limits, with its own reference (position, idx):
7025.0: 0.103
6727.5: 0.059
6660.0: 0.066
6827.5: 0.038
